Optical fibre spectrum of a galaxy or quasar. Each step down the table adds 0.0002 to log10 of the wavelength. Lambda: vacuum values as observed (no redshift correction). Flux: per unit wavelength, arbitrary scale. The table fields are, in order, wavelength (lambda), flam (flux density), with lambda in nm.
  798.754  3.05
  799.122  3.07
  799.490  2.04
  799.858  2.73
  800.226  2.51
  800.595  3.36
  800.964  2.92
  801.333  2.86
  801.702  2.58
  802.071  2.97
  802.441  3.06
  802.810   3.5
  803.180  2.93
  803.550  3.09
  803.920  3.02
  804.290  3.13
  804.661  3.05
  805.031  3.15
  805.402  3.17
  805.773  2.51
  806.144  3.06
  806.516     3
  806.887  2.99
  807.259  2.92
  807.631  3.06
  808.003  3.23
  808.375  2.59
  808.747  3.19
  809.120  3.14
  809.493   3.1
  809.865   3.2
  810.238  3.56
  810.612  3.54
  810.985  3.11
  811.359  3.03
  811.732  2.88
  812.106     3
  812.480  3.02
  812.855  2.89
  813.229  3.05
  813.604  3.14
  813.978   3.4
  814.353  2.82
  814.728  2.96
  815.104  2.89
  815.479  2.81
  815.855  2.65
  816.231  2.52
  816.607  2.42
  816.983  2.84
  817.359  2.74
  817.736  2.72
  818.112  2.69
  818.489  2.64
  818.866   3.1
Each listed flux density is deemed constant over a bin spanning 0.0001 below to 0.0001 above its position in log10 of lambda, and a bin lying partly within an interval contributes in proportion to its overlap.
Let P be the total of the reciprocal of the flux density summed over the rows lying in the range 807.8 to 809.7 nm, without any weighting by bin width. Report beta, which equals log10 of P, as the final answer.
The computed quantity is 0.22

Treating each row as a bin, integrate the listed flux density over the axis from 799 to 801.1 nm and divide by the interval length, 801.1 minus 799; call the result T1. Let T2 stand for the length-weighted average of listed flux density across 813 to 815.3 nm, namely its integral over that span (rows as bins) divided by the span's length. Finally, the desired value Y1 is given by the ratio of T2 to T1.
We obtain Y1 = 1.10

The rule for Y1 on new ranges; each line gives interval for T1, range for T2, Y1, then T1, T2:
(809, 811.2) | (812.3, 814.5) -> 0.93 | 3.28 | 3.06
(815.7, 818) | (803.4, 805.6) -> 1.17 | 2.65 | 3.10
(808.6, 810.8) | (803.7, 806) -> 0.91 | 3.29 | 3.01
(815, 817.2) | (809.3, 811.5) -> 1.22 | 2.68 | 3.26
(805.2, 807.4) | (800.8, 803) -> 1.01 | 2.94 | 2.98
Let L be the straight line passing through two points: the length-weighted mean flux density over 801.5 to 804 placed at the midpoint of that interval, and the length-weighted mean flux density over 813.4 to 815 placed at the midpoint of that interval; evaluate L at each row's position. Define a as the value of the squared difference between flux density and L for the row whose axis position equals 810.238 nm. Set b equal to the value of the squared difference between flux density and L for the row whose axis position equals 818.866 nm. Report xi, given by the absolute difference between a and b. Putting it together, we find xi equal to 0.26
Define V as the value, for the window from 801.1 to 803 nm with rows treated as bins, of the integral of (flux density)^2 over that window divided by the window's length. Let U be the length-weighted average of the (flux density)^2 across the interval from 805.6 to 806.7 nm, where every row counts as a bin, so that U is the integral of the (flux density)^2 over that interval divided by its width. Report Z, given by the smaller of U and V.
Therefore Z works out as 8.2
